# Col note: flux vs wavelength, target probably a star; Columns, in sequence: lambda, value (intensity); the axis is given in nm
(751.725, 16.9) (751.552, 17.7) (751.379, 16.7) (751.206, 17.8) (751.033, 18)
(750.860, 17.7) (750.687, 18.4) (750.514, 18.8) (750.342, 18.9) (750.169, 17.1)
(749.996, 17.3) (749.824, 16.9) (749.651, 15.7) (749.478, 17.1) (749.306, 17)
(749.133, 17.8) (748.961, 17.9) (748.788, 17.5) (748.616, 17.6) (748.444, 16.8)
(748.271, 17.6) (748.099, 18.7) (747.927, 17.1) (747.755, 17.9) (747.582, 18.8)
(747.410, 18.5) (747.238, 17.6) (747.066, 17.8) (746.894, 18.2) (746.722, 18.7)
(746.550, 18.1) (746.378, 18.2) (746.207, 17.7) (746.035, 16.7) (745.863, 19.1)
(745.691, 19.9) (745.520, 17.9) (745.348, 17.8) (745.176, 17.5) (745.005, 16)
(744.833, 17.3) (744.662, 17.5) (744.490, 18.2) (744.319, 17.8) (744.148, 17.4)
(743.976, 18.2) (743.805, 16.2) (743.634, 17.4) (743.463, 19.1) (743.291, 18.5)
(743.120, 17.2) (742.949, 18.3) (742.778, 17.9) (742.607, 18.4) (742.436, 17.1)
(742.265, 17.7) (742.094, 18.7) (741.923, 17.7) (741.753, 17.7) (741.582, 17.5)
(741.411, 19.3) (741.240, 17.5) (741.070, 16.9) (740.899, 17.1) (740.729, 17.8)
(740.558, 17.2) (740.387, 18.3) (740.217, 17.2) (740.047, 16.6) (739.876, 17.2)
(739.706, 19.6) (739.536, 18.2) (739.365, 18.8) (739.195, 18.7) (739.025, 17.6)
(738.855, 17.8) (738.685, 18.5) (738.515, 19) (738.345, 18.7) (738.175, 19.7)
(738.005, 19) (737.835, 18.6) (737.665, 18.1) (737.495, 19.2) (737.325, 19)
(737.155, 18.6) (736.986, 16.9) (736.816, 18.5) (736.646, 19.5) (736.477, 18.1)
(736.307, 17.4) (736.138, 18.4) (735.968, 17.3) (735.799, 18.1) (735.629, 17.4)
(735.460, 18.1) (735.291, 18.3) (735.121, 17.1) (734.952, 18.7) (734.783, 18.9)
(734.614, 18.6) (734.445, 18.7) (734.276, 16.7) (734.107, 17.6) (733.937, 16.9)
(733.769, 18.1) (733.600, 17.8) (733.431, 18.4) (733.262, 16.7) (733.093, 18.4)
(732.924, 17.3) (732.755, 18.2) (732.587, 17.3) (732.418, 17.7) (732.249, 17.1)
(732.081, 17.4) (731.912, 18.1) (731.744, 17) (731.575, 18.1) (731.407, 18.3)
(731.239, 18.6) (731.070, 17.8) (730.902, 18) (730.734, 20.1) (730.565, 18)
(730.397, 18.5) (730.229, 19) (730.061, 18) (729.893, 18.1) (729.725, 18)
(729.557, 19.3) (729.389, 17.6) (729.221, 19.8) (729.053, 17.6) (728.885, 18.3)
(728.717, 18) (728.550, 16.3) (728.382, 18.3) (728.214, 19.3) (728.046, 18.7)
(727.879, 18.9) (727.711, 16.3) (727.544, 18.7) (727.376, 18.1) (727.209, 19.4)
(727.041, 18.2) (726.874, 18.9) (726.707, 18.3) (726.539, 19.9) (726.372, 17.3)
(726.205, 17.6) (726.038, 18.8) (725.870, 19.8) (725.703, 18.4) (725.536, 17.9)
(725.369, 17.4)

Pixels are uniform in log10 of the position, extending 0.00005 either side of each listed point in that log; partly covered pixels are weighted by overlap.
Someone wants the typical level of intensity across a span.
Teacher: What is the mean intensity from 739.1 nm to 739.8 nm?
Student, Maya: 18.8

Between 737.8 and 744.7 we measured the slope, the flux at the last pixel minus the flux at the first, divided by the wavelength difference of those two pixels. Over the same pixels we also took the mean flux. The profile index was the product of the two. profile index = -2.9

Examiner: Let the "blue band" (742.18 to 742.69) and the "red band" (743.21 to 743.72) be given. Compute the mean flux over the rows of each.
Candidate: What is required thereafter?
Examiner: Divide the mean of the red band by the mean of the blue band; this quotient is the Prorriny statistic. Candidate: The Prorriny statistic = 1.03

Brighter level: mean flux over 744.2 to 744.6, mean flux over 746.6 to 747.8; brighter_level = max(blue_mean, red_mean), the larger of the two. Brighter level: 18.2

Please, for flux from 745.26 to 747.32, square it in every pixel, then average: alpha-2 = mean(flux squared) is 330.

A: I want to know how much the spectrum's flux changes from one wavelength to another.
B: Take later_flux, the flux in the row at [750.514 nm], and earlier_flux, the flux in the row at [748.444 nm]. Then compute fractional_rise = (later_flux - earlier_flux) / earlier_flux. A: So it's 0.119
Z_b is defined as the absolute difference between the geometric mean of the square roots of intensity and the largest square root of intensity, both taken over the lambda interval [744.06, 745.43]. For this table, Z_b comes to 0.092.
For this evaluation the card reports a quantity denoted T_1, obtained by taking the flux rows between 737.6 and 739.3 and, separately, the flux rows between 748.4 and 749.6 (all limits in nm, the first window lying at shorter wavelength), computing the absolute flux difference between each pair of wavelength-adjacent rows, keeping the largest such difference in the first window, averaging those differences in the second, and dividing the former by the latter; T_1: 2.87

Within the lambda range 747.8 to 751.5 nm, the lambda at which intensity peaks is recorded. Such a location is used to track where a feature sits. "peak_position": 750.342 nm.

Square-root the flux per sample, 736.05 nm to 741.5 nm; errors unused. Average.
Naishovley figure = 4.267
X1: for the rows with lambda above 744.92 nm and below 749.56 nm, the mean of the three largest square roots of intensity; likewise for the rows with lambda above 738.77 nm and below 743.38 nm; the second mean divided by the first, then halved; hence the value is 0.500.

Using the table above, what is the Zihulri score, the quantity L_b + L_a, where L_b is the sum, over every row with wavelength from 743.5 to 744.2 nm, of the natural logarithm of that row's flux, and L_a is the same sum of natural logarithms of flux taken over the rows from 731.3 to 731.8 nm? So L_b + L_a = 20.0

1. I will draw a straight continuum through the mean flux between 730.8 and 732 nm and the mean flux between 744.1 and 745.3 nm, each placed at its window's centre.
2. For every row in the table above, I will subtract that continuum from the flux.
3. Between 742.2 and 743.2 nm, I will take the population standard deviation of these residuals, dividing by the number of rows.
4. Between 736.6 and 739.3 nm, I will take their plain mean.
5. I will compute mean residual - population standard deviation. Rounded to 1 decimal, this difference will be 0.4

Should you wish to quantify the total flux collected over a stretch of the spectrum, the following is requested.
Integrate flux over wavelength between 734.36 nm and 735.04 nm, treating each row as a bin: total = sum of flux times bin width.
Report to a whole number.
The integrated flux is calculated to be 13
